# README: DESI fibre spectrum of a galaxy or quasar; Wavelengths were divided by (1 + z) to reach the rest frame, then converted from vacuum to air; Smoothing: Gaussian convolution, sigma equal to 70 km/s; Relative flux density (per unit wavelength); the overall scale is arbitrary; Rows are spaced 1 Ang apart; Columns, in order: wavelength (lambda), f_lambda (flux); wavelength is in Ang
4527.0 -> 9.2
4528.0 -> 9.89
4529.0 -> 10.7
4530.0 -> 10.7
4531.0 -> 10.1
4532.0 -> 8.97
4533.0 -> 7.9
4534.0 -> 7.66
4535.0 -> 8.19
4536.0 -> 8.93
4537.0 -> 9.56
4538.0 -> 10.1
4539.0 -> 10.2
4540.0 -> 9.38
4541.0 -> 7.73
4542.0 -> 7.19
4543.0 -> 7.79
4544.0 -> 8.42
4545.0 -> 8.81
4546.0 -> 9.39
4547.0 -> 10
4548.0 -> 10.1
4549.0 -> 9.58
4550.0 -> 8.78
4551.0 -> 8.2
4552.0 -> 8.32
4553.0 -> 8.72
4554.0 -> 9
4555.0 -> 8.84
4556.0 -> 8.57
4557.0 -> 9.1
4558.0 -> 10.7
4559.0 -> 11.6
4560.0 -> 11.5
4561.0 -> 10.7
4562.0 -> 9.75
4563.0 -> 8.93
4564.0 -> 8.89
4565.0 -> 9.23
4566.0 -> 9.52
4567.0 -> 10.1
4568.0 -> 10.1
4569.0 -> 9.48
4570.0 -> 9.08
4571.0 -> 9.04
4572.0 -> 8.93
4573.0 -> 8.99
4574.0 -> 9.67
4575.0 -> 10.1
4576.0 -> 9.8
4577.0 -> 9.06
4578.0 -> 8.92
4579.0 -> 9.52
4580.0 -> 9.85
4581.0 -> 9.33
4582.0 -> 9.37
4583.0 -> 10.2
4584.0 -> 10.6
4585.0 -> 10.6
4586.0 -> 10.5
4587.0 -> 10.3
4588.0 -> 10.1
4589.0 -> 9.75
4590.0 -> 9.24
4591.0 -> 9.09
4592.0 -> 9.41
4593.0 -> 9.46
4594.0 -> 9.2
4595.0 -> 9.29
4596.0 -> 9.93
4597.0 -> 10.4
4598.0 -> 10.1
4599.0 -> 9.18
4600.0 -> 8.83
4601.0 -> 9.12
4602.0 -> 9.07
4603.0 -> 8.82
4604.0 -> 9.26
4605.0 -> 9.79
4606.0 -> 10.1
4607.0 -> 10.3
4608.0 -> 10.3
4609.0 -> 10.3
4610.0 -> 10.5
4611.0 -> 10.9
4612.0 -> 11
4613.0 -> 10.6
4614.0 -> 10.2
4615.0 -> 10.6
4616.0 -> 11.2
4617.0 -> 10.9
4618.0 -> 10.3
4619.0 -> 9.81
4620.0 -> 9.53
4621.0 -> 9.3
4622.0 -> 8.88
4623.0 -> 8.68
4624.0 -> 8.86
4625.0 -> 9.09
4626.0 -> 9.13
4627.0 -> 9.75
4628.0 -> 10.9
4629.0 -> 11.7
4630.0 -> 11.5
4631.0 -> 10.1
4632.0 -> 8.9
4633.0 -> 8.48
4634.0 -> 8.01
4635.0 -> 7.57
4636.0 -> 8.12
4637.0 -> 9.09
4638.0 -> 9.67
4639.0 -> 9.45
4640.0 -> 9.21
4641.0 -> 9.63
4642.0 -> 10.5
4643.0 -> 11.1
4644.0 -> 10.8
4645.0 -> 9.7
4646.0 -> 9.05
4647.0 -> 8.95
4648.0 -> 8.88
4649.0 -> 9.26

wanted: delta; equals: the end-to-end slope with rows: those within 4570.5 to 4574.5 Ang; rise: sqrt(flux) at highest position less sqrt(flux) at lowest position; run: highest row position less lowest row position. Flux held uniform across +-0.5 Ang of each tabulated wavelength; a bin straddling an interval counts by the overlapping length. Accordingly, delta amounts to 0.034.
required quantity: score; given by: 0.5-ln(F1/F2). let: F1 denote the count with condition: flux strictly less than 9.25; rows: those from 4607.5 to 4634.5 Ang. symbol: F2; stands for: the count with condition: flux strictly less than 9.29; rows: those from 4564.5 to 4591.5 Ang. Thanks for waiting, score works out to 0.62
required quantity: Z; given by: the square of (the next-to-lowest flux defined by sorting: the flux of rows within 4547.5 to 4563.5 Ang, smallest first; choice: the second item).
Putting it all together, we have 69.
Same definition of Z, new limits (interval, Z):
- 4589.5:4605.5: 78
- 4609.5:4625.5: 78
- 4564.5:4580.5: 80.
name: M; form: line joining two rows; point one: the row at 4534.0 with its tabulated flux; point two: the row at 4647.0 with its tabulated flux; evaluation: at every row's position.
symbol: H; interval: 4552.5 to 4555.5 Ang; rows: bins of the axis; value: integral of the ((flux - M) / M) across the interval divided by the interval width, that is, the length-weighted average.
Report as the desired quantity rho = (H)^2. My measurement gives 0.015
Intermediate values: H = 0.12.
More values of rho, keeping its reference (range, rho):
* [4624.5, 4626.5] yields 0.002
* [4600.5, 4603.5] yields 0.005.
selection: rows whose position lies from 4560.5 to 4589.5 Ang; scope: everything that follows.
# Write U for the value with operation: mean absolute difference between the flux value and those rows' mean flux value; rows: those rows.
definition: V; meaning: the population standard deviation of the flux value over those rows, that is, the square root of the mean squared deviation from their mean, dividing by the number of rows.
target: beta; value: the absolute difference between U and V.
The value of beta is 0.08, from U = 0.49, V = 0.6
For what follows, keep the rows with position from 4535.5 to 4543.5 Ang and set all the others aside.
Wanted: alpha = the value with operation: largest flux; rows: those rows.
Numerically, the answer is 10.2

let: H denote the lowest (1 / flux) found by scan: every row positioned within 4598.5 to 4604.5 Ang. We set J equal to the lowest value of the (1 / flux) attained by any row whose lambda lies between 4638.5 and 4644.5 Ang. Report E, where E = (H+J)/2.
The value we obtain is 0.099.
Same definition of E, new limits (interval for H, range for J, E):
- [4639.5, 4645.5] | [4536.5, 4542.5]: 0.094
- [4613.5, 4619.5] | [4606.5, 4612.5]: 0.090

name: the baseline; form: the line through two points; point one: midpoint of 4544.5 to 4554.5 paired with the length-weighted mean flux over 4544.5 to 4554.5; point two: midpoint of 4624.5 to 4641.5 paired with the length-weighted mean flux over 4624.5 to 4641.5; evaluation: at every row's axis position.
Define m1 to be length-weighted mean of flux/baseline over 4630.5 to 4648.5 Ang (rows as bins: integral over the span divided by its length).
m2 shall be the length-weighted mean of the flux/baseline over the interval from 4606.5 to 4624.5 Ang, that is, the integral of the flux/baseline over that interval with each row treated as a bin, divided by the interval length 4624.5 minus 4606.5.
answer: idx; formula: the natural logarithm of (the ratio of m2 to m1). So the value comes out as 0.10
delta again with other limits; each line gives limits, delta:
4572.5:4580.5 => 0.020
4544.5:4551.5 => -0.017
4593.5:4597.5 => 0.064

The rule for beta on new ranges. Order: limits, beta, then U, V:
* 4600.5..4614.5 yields 0.10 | 0.58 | 0.7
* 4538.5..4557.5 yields 0.17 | 0.63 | 0.8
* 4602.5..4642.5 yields 0.16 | 0.80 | 1.0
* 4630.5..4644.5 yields 0.18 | 0.85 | 1.0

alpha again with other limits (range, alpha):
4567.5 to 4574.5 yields 10.1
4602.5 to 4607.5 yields 10.3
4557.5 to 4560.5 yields 11.6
